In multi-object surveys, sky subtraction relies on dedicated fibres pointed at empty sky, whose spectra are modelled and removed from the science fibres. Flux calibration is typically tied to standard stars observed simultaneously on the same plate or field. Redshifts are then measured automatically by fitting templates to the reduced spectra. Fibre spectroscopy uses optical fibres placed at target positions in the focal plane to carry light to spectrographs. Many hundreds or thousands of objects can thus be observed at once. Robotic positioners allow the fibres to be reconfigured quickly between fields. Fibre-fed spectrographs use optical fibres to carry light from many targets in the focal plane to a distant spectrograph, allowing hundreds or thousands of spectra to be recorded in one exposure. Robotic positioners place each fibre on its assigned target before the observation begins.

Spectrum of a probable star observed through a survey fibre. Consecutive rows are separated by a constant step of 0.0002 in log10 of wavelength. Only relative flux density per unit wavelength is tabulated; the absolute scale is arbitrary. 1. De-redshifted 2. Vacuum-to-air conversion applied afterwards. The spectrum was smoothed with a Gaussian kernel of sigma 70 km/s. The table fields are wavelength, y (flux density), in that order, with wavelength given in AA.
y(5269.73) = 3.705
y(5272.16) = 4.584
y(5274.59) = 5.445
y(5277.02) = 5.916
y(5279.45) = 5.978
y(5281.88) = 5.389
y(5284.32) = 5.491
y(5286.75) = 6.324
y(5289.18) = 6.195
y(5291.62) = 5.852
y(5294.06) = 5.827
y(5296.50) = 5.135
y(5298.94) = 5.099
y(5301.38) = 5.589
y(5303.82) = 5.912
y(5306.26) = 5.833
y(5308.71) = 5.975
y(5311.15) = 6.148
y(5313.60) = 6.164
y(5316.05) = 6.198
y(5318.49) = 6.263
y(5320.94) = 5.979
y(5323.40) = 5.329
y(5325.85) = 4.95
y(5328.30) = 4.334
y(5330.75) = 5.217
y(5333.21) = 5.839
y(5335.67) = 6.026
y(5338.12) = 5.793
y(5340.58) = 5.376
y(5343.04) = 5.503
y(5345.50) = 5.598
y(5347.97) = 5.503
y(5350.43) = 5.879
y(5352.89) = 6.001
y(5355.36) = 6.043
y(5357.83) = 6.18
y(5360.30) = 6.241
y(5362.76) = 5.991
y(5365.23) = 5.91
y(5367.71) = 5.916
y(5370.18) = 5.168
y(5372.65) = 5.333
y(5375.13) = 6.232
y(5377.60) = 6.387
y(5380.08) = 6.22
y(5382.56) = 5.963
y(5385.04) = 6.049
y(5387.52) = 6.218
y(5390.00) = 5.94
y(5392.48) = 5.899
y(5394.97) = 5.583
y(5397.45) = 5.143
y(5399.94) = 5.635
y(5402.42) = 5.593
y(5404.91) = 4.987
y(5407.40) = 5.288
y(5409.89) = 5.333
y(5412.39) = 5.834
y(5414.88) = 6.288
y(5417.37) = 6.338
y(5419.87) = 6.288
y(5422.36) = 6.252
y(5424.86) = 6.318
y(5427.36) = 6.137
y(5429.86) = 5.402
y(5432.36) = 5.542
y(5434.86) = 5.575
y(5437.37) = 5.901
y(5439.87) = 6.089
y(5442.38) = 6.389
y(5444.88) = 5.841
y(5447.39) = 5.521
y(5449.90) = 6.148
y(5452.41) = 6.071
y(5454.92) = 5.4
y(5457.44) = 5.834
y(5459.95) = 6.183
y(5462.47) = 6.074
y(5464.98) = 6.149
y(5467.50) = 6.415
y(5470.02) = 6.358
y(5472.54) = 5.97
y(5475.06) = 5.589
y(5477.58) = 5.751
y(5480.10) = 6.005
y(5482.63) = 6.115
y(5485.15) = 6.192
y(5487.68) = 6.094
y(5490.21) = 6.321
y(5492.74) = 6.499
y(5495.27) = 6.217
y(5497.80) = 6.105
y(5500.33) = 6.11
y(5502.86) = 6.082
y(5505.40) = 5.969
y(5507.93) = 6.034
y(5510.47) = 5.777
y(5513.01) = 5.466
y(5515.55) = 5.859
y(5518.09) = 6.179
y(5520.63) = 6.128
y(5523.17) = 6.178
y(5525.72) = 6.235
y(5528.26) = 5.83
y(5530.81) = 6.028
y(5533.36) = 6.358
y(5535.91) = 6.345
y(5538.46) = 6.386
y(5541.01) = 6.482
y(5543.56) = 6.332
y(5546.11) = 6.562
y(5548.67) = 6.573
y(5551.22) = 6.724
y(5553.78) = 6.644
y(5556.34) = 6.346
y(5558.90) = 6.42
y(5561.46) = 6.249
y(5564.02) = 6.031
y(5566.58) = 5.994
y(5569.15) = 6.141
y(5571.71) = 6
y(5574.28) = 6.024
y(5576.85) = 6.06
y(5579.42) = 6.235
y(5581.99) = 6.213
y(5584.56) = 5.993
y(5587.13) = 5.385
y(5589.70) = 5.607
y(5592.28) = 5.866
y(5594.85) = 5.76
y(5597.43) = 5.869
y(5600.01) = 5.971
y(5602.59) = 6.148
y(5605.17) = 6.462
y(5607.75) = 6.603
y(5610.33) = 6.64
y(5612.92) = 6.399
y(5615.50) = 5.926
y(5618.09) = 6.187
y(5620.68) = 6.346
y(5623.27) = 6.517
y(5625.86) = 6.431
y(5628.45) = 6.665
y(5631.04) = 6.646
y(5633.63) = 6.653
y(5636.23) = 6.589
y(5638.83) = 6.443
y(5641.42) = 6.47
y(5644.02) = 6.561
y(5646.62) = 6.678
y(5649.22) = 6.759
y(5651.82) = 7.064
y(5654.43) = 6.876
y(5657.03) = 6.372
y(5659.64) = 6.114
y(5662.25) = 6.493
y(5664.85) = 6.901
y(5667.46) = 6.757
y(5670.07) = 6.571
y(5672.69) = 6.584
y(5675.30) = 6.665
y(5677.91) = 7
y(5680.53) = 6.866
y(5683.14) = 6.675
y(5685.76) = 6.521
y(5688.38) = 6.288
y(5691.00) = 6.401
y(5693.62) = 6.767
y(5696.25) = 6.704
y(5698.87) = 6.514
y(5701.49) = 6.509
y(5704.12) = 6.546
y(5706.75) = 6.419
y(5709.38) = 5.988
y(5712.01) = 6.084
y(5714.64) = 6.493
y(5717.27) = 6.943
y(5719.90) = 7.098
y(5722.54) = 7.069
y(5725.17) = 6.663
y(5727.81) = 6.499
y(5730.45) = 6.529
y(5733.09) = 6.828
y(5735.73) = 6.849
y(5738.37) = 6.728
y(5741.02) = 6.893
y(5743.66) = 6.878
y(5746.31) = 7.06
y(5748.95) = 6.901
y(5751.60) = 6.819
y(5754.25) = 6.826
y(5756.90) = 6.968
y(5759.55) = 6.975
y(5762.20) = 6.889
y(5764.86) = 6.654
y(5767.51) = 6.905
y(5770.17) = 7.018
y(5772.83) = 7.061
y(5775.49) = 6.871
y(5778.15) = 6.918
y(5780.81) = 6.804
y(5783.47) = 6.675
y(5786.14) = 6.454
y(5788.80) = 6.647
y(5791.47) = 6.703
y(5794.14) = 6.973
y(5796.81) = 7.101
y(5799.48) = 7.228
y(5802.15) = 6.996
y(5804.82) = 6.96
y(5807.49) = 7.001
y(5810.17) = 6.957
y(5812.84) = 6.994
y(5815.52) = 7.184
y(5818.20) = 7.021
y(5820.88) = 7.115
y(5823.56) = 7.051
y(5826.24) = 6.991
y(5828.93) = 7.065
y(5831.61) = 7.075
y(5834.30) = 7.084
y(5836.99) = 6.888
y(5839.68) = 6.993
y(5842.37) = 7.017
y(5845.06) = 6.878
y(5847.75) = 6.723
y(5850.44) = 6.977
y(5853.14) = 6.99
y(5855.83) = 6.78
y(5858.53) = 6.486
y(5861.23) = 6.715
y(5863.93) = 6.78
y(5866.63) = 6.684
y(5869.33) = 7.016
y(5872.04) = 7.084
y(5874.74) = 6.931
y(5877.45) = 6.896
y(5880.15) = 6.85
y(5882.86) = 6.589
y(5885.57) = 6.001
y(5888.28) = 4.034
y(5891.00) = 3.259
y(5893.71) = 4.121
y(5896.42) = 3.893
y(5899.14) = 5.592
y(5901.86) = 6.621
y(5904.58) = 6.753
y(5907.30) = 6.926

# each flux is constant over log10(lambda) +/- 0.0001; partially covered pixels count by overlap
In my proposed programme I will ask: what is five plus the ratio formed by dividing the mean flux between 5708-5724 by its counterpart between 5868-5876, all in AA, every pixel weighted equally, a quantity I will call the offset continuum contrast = 5.94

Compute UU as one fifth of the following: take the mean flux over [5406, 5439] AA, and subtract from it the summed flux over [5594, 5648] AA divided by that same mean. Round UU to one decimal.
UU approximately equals -3.4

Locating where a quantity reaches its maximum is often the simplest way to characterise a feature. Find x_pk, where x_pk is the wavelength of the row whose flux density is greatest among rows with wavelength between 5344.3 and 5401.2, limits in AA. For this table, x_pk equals 5377.60 AA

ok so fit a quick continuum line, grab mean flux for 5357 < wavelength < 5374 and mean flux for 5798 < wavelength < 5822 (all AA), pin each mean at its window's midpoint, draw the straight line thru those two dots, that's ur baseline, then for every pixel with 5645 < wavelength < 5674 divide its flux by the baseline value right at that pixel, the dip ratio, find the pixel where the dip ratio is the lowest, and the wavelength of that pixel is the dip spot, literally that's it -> 5659.64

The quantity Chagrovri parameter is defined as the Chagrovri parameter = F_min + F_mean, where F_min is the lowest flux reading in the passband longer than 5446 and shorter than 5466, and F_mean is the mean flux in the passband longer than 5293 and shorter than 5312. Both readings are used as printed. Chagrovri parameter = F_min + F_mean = 11.1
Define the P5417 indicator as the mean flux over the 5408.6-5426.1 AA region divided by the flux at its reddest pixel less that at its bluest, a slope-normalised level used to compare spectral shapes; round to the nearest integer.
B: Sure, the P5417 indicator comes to 6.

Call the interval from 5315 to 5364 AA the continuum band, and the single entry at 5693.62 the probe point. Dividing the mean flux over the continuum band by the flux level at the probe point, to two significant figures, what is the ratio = 0.84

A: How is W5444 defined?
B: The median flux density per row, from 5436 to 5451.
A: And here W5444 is 6.0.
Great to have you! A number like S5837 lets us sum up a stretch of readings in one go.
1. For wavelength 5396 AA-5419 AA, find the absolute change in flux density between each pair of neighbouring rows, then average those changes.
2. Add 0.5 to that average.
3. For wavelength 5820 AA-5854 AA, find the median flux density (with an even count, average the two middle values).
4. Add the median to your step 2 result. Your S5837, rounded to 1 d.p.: 7.8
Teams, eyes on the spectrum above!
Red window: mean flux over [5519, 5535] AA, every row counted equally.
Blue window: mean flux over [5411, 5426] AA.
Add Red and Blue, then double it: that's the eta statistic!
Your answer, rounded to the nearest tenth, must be 24.7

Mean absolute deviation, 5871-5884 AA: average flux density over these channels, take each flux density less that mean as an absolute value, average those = 0.12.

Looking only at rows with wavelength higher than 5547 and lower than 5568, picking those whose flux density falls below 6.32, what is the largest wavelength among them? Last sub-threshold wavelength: 5566.58 AA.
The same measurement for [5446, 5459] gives 5457.44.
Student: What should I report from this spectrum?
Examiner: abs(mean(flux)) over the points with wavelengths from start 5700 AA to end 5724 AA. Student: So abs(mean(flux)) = 6.6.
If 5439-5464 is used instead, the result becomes 6.0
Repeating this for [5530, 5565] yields 6.4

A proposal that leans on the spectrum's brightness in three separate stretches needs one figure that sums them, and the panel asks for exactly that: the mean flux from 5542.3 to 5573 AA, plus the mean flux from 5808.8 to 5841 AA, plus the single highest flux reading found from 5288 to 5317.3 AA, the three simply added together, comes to 19.6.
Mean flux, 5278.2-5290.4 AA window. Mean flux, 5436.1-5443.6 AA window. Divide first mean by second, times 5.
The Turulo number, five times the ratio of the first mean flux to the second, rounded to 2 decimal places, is 4.80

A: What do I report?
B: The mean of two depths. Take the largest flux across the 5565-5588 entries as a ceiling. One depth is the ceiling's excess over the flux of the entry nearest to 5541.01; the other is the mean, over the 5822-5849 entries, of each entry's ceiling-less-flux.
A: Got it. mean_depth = -0.5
